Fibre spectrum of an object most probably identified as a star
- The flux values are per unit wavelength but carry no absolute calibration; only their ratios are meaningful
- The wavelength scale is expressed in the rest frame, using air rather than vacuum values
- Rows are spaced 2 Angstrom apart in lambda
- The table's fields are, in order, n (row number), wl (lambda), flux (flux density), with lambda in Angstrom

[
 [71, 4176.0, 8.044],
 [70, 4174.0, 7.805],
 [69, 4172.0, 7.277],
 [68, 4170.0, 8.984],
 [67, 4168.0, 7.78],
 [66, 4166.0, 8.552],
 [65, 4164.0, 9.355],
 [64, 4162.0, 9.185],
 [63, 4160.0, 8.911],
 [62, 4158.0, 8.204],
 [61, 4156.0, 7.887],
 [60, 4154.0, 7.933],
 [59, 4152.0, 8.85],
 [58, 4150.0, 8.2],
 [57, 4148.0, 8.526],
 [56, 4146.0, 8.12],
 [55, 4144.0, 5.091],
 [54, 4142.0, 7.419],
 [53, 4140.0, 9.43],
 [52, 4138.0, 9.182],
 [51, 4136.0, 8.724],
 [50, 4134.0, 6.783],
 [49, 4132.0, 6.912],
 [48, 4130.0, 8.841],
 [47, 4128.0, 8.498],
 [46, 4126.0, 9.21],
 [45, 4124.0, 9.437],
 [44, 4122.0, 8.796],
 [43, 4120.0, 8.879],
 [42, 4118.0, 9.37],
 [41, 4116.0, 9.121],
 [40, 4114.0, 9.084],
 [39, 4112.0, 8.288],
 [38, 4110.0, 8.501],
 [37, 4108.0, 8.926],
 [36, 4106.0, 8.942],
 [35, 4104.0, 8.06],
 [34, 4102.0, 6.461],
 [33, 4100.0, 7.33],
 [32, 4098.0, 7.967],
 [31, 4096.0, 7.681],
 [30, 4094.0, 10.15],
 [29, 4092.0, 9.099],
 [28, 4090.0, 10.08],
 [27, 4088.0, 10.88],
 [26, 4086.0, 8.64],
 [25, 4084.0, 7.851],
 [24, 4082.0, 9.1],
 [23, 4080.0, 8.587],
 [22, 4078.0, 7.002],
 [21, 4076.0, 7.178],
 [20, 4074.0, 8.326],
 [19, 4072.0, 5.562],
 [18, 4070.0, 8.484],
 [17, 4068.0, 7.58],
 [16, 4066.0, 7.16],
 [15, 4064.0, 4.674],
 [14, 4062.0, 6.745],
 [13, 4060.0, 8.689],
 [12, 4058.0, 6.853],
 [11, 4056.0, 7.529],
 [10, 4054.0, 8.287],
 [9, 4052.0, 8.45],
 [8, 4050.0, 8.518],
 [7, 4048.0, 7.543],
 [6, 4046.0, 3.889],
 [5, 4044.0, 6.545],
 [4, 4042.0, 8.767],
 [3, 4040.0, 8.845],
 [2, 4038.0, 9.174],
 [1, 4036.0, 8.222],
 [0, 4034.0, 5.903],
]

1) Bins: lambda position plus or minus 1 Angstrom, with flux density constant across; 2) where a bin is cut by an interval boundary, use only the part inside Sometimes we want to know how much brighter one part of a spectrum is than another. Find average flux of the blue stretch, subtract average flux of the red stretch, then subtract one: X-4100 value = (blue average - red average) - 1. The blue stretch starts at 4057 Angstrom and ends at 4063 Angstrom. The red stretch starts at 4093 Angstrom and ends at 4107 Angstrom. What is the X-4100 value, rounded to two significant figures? -1.7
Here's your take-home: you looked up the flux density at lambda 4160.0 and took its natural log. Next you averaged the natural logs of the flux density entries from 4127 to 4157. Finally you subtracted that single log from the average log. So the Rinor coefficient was -0.115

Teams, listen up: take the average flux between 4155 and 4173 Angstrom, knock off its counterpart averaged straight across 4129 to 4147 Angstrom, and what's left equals 0.63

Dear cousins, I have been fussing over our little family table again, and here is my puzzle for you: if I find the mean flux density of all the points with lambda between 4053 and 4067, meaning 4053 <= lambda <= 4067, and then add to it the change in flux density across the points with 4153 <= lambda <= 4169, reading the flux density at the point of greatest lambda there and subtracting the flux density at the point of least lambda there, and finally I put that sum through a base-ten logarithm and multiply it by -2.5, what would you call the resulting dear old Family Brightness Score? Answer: -2.11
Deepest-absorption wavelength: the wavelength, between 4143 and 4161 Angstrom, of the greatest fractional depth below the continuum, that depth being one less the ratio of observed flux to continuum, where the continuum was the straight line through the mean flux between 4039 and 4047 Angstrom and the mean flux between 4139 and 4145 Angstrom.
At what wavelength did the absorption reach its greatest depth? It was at 4144.0 Angstrom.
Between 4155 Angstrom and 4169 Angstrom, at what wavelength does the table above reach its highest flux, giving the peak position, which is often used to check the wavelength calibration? 4164.0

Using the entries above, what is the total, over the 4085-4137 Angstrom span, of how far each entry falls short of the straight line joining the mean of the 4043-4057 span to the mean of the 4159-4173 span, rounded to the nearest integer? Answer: -18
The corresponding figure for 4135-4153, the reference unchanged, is 1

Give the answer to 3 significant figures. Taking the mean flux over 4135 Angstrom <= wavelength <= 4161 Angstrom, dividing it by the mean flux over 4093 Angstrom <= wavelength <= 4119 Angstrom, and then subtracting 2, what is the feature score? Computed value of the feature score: -1.03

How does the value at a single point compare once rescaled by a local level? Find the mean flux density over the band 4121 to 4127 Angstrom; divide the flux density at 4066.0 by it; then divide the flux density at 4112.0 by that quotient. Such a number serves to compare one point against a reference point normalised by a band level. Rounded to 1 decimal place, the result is 10.6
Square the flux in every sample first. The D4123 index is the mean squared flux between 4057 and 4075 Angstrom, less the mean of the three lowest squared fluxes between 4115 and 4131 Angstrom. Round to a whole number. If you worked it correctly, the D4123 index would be -24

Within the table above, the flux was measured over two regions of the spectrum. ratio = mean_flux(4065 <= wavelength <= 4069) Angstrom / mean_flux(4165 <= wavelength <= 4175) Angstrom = 0.912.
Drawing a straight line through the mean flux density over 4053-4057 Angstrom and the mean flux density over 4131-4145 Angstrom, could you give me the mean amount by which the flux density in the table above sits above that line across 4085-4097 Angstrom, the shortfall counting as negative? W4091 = 1.6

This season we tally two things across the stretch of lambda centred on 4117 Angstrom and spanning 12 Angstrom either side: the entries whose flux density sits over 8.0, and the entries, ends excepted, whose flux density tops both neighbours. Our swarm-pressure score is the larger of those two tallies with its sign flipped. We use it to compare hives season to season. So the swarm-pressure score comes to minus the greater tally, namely -12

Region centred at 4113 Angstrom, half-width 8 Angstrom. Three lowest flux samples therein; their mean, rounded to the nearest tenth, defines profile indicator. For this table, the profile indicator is 8.6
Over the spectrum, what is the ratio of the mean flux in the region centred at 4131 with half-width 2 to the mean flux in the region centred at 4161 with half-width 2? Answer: 0.87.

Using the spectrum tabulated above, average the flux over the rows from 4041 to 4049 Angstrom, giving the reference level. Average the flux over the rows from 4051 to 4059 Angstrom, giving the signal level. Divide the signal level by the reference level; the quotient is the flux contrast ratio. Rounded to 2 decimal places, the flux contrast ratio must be 1.16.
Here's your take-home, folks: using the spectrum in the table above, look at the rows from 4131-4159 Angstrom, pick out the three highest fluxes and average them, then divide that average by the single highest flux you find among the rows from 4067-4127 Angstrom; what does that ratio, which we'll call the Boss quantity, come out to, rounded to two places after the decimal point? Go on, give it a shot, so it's 0.84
